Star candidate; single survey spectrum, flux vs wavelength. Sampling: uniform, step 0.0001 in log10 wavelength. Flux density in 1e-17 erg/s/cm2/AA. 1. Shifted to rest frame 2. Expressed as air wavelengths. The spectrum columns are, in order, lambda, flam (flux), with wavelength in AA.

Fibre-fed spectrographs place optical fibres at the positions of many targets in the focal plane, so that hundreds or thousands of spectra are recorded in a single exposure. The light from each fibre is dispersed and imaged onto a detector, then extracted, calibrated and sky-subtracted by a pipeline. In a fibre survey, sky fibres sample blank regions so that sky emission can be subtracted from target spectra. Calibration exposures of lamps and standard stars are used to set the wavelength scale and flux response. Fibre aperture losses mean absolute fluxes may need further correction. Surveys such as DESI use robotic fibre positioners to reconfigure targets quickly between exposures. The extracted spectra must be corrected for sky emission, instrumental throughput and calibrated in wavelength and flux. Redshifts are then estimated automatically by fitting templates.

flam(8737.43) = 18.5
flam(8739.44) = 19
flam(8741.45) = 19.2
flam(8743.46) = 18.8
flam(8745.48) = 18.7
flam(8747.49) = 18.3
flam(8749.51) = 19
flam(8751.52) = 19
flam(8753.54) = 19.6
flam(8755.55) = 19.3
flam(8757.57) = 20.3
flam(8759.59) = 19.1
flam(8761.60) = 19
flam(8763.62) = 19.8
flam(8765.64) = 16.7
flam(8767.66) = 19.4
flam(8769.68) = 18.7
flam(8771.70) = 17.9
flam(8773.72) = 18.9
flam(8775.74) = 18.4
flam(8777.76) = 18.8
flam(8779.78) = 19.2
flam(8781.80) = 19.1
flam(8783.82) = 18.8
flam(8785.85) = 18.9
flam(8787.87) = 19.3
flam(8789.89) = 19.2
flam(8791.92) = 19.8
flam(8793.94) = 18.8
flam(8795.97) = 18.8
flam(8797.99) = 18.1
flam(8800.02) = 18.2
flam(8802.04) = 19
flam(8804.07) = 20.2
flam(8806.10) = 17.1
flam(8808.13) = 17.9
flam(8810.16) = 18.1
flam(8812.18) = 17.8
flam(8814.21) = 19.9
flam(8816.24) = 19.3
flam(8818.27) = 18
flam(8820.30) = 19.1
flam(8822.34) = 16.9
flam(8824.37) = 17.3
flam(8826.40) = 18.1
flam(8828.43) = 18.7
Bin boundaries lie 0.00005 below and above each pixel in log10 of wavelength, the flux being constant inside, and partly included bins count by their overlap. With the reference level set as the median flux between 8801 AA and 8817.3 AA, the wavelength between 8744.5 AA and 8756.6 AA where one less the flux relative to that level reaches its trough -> 8753.54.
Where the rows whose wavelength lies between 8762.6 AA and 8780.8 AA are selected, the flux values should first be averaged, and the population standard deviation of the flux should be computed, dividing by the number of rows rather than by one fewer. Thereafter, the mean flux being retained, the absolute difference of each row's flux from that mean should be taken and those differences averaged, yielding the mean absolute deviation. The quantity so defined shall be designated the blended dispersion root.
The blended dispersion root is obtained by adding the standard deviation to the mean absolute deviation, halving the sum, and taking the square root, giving 0.87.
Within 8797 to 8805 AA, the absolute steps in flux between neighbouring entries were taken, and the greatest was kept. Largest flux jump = 1.20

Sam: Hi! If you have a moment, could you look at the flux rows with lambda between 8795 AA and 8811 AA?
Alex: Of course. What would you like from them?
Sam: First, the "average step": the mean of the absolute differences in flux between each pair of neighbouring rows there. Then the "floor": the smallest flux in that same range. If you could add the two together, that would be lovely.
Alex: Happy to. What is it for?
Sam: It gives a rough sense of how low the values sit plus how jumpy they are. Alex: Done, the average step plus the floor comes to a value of 18.1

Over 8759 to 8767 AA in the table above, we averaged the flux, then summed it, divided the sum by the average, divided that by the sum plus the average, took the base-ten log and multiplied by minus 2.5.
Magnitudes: 3.42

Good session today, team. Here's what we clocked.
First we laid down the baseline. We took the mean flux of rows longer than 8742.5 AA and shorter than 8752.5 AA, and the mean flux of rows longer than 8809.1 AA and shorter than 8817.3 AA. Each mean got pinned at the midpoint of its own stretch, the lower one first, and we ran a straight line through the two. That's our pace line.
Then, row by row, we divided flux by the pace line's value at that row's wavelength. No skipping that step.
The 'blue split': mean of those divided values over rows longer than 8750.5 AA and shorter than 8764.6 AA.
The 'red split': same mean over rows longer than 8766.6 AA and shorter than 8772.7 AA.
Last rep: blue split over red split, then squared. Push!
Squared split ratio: 1.09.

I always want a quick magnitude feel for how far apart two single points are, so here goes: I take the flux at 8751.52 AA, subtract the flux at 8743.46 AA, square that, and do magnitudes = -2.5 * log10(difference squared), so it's 3.5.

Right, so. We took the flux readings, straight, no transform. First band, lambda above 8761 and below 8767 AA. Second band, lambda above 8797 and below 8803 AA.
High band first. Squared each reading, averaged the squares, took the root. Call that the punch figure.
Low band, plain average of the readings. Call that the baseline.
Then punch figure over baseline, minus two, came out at -1.00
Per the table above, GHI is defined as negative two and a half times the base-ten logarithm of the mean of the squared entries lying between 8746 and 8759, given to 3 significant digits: -6.42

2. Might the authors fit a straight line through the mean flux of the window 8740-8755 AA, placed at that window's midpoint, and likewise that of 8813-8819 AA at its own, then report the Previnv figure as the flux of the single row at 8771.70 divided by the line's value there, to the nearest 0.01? 0.94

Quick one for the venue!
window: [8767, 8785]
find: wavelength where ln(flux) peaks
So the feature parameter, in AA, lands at 8767.66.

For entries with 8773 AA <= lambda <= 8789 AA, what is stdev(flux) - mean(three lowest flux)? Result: -18.4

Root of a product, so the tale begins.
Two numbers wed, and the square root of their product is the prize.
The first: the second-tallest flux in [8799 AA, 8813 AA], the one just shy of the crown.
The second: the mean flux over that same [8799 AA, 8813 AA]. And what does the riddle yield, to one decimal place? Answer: 18.7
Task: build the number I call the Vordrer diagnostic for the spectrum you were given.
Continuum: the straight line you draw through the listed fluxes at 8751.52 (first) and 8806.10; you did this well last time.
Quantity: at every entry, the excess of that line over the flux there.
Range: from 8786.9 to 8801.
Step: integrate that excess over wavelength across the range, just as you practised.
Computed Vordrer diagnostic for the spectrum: -19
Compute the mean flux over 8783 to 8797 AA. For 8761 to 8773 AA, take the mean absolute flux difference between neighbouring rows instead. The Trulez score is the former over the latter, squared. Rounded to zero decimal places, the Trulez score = 139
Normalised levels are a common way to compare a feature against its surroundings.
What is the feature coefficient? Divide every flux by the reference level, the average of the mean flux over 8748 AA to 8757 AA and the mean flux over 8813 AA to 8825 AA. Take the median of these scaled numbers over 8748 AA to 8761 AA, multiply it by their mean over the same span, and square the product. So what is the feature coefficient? 1.10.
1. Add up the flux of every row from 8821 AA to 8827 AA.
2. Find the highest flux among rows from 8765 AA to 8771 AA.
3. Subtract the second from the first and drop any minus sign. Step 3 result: 32.9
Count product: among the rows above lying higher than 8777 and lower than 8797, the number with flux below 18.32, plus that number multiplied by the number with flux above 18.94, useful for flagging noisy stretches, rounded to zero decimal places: 0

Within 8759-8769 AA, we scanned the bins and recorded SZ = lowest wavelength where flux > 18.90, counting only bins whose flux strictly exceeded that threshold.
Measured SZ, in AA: 8759.59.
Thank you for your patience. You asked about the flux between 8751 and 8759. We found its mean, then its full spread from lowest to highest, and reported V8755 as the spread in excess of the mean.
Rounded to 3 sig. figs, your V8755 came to -18.2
